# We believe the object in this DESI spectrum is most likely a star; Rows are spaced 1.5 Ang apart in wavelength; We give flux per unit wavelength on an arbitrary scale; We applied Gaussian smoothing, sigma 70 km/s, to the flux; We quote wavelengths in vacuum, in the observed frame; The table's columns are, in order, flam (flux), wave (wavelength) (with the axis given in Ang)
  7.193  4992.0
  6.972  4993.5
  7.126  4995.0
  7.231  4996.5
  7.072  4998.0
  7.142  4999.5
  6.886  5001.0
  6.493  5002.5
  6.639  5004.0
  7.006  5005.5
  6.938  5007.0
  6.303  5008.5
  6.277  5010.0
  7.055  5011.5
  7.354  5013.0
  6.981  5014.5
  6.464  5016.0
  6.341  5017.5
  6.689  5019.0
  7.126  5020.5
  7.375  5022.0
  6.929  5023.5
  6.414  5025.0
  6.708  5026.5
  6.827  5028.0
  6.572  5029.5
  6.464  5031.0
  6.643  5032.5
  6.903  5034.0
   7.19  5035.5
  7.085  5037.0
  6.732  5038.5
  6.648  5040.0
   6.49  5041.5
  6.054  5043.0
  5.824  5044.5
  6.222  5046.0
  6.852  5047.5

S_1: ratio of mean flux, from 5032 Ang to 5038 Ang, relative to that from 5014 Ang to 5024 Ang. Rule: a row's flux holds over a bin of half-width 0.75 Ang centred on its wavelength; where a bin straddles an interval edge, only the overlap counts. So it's 1.02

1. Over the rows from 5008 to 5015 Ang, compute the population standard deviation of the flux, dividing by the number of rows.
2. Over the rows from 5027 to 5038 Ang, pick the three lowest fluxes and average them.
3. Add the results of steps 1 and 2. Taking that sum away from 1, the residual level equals -6.0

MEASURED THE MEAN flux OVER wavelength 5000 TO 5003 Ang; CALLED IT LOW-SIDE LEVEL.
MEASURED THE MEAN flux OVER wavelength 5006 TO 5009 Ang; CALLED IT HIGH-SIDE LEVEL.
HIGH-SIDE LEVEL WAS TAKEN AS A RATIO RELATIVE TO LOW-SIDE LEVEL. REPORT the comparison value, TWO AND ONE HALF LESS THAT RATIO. 1.51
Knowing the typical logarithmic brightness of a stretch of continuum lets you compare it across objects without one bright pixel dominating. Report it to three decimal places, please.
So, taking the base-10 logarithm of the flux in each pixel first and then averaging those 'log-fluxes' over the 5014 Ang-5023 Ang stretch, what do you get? 0.834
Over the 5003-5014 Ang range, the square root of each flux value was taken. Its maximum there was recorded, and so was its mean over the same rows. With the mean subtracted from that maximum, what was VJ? 0.106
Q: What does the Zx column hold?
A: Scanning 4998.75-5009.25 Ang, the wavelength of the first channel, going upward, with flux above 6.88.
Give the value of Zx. 4999.5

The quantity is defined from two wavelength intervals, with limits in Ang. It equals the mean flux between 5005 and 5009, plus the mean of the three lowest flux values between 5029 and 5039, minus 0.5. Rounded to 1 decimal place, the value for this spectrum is 12.8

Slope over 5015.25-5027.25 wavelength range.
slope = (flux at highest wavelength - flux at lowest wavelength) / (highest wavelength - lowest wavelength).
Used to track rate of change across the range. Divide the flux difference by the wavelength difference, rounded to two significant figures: 0.023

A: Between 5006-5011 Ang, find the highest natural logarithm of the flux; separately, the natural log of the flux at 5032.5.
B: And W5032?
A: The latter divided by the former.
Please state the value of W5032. 0.978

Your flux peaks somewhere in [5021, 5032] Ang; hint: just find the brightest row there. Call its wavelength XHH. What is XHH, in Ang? 5022.0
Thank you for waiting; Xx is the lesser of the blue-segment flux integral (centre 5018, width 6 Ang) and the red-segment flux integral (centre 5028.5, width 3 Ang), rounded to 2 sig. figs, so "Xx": 20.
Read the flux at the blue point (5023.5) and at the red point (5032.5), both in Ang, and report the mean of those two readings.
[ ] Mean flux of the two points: 6.8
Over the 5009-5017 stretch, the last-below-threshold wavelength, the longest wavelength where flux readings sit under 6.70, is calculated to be 5016.0 Ang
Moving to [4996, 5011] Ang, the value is 5010.0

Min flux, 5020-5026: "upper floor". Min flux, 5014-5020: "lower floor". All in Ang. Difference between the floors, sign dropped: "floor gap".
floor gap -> 0.07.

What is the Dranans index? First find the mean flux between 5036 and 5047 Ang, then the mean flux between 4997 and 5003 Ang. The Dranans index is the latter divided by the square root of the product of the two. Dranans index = 1.04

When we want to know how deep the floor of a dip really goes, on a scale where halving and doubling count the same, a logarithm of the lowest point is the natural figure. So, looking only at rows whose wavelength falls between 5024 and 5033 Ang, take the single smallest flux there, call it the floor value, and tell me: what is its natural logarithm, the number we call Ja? 1.858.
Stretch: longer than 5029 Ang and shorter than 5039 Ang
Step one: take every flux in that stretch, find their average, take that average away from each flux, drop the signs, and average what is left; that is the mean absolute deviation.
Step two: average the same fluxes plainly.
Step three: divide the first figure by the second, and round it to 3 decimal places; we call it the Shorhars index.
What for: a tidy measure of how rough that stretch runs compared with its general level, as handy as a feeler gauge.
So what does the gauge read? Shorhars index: 0.033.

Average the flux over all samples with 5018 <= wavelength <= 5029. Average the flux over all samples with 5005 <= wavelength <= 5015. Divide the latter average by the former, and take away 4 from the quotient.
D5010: -3.00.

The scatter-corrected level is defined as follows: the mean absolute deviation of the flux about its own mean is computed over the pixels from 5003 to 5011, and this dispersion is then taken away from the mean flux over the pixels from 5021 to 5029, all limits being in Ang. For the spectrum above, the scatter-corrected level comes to 6.58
